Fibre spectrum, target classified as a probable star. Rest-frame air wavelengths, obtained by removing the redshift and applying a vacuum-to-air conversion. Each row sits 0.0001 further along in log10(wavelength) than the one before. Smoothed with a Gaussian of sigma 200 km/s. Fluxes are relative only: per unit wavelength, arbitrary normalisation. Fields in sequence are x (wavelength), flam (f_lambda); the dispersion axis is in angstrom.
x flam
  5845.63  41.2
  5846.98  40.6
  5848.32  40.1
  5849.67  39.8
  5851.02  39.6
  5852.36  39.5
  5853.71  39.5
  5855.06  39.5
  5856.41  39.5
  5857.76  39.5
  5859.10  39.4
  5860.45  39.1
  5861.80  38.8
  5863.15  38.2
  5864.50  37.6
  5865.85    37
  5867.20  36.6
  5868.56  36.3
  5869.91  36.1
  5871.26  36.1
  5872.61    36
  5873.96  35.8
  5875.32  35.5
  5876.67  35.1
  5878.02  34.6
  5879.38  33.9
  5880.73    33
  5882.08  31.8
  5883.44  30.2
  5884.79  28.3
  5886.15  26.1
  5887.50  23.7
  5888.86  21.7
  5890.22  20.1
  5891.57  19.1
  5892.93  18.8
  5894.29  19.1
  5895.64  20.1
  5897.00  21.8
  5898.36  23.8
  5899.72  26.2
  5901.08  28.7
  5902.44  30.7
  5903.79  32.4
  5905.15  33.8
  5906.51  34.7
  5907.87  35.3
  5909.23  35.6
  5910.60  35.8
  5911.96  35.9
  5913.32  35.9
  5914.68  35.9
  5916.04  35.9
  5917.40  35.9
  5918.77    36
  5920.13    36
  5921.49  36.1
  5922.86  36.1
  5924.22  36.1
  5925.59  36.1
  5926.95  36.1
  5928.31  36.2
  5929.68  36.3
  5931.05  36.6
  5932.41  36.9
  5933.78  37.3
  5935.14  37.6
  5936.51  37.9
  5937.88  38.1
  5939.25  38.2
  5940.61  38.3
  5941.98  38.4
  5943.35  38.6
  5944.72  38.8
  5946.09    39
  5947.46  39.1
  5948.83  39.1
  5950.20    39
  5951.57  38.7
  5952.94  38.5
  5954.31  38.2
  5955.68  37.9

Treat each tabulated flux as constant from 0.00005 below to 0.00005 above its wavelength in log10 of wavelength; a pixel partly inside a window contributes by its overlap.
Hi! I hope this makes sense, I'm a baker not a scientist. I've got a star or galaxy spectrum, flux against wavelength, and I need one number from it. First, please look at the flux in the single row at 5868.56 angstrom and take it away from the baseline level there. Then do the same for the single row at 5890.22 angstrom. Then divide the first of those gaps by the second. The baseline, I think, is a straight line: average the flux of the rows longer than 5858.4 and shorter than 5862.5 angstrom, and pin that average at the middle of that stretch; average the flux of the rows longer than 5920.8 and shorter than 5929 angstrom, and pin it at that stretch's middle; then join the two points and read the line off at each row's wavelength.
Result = 0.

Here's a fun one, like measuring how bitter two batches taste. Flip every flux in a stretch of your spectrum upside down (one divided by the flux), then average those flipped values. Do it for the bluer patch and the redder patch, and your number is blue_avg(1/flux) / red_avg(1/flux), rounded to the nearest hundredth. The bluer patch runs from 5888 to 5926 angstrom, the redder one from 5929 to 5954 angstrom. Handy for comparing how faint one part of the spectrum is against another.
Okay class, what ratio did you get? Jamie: 1.33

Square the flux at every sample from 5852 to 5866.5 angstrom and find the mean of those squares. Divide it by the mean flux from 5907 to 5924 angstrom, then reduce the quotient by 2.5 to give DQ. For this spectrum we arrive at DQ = 40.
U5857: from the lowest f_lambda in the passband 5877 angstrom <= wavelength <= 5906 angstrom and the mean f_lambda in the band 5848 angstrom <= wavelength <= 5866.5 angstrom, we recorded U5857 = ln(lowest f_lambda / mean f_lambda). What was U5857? -0.73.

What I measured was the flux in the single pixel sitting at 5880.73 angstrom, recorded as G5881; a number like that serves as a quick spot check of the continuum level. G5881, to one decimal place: 33.0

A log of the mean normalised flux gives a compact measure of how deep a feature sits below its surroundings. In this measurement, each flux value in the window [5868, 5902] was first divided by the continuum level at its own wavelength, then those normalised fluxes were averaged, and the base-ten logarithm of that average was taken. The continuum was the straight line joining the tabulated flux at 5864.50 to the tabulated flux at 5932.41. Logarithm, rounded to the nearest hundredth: -0.12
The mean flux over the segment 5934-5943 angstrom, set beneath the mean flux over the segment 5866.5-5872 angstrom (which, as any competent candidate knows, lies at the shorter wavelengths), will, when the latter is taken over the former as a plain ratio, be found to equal 0.95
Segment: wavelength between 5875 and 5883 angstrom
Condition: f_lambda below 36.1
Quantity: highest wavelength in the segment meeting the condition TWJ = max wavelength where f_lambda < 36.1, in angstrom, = 5882.08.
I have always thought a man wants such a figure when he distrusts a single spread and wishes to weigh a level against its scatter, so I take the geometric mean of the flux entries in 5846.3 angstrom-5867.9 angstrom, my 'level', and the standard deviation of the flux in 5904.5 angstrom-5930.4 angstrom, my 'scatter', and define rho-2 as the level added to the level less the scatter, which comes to 77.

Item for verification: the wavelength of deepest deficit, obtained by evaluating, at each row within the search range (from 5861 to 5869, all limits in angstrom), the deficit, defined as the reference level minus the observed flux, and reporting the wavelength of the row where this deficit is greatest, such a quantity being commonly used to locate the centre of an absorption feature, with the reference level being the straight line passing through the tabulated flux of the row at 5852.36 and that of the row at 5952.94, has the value 5868.56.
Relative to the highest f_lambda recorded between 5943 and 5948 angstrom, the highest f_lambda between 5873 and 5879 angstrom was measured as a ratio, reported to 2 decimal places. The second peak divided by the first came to 0.92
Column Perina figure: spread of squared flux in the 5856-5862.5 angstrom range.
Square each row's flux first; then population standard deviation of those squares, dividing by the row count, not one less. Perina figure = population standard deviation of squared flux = 21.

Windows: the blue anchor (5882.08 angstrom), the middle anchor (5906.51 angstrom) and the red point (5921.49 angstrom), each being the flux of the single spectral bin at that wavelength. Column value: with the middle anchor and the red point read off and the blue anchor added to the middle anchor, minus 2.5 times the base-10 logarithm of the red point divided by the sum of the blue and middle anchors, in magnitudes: 0.7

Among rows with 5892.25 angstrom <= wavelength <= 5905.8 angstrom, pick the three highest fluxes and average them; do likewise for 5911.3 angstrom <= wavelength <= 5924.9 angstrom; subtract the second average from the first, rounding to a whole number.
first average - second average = -4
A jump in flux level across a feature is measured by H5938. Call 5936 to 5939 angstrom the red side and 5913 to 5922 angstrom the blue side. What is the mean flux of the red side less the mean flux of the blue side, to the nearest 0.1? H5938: 2.0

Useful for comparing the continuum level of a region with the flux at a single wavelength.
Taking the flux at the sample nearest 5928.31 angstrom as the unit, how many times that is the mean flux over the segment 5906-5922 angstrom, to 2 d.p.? 0.99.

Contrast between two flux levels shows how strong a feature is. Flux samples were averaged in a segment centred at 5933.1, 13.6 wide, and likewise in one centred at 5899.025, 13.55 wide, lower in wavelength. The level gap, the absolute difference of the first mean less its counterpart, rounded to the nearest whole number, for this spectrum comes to 12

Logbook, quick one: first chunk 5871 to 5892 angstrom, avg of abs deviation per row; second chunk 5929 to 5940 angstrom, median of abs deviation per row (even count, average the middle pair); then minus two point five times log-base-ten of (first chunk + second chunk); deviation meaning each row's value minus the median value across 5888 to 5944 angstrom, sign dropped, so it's -2.2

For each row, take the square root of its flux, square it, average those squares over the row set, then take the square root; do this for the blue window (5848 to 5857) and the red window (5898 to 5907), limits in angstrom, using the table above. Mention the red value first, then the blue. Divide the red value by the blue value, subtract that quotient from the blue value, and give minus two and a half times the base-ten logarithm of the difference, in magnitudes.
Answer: -1.84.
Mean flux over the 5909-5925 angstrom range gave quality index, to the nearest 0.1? 35.9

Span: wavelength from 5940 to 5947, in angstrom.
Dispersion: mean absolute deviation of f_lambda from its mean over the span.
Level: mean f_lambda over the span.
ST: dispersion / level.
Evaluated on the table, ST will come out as 0.006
